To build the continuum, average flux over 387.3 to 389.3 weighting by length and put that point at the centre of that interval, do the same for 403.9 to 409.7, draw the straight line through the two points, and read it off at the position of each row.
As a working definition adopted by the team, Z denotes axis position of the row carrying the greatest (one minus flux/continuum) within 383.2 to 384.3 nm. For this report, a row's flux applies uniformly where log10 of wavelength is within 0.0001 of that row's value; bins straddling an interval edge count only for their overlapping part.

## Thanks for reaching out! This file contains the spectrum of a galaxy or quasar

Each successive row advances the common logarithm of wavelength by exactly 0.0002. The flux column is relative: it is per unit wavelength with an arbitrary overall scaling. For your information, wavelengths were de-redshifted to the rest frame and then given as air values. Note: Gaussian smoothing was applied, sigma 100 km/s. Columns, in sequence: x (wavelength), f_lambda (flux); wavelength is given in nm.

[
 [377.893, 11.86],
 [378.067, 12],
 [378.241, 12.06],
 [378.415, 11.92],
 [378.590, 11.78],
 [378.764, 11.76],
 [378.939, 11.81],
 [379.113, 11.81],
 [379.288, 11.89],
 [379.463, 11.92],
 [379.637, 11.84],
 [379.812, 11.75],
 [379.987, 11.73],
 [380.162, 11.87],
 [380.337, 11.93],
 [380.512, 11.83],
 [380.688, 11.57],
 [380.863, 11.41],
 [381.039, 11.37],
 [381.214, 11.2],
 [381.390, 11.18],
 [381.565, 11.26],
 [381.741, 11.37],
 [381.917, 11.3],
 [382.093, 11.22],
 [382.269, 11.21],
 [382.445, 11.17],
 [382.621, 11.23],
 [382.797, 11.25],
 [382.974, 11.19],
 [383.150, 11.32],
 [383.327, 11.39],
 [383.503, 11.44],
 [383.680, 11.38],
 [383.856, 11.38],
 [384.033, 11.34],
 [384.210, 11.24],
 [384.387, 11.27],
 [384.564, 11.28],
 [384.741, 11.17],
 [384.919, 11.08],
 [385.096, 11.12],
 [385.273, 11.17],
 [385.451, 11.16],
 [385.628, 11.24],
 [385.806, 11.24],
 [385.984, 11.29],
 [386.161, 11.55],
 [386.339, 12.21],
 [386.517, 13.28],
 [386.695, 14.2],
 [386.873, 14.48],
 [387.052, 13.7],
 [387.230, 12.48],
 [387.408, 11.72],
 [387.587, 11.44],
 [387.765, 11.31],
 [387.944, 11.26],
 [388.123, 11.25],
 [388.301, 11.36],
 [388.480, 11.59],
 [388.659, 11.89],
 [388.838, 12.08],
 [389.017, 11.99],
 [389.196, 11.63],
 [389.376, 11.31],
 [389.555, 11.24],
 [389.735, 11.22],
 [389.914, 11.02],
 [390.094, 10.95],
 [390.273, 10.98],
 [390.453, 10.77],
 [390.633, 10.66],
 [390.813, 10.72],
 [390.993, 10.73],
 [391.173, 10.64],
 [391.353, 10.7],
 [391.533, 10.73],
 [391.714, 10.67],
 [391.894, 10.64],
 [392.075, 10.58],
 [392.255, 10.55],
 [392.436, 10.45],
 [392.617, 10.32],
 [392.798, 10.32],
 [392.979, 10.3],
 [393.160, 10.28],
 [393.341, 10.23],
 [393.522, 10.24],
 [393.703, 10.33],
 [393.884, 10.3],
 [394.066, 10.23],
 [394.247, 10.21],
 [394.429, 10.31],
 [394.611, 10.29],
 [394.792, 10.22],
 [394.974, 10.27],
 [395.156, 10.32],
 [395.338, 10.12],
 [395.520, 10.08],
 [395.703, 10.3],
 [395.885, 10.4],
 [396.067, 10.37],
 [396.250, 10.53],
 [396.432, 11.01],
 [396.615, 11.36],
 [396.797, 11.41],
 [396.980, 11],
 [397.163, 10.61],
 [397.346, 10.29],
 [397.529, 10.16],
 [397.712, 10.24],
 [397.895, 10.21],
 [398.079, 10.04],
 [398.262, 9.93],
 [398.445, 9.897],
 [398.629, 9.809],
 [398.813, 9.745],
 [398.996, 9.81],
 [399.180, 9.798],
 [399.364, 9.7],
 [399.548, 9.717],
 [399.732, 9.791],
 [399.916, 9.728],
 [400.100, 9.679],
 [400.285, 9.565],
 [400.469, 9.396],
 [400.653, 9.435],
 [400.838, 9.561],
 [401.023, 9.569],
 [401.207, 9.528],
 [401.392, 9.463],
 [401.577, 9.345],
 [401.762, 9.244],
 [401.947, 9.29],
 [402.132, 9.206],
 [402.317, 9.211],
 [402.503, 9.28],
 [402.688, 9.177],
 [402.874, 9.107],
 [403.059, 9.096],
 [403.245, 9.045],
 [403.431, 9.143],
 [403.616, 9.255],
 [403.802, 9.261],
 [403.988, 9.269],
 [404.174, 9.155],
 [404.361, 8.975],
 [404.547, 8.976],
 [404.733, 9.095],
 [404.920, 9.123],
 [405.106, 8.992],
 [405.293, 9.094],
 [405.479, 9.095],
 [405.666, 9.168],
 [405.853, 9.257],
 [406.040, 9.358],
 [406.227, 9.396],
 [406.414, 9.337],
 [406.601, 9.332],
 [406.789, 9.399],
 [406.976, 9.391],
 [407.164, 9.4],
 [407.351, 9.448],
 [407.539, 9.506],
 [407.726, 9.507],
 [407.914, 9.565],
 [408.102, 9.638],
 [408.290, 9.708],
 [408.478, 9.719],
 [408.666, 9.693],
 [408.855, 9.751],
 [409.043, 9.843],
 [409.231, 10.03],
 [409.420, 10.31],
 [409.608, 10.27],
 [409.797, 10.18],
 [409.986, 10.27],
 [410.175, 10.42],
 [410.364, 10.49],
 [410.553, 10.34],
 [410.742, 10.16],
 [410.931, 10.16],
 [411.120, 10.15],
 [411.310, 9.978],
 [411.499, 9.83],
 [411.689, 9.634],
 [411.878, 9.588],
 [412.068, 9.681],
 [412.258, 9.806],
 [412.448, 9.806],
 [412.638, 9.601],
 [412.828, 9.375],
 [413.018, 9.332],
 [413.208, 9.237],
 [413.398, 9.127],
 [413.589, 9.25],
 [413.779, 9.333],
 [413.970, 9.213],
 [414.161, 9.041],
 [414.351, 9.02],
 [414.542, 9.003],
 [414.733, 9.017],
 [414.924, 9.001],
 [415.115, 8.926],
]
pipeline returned 384.210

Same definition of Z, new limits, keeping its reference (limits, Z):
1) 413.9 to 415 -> 414.161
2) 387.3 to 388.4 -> 387.944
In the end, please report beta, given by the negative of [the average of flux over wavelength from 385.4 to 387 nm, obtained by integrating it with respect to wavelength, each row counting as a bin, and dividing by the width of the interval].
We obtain -12.4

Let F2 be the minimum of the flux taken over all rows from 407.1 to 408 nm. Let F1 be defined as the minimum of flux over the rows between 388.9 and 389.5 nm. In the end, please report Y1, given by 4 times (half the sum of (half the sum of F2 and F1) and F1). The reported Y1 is 43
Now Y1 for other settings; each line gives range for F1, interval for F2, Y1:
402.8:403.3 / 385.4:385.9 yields 38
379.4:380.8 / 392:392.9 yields 45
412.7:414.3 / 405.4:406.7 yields 36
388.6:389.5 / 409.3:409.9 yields 44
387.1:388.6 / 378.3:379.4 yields 46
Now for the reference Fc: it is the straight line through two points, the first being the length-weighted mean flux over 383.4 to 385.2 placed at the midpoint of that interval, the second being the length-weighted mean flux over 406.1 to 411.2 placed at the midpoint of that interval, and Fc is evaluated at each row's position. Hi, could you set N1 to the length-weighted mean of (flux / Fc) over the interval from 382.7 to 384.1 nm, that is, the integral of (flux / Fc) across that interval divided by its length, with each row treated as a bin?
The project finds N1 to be 1.00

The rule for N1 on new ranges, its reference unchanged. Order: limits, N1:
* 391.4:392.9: 0.97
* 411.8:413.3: 1.00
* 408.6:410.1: 1.03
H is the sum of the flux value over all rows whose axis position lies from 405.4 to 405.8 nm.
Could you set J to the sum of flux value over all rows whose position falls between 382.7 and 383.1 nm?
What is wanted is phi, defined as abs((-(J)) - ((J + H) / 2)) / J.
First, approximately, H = 18.3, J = 22.4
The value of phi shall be 1.91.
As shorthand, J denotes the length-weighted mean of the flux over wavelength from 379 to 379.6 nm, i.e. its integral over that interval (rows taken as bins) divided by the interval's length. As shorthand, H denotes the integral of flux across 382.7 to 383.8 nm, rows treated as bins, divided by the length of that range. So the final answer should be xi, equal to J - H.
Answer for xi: 0.5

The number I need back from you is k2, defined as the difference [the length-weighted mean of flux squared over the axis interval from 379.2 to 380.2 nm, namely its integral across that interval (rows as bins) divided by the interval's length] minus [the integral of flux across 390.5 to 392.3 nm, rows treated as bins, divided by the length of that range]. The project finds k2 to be 129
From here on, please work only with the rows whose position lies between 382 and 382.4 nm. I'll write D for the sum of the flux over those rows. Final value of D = 22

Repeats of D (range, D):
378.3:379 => 47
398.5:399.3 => 39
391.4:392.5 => 64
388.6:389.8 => 81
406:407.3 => 66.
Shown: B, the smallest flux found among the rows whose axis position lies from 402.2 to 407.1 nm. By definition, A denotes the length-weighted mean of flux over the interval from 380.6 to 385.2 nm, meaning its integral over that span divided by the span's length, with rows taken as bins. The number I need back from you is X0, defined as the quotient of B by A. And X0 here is 0.8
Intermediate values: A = 11.3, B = 8.975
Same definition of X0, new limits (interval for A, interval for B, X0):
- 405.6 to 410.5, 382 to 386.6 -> 1.1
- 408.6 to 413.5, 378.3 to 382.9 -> 1.1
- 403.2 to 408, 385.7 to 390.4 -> 1.2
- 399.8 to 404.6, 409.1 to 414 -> 1.0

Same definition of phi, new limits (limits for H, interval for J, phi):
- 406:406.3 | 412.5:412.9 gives 1.99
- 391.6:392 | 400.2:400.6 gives 2.06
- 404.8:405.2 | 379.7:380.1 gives 1.89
